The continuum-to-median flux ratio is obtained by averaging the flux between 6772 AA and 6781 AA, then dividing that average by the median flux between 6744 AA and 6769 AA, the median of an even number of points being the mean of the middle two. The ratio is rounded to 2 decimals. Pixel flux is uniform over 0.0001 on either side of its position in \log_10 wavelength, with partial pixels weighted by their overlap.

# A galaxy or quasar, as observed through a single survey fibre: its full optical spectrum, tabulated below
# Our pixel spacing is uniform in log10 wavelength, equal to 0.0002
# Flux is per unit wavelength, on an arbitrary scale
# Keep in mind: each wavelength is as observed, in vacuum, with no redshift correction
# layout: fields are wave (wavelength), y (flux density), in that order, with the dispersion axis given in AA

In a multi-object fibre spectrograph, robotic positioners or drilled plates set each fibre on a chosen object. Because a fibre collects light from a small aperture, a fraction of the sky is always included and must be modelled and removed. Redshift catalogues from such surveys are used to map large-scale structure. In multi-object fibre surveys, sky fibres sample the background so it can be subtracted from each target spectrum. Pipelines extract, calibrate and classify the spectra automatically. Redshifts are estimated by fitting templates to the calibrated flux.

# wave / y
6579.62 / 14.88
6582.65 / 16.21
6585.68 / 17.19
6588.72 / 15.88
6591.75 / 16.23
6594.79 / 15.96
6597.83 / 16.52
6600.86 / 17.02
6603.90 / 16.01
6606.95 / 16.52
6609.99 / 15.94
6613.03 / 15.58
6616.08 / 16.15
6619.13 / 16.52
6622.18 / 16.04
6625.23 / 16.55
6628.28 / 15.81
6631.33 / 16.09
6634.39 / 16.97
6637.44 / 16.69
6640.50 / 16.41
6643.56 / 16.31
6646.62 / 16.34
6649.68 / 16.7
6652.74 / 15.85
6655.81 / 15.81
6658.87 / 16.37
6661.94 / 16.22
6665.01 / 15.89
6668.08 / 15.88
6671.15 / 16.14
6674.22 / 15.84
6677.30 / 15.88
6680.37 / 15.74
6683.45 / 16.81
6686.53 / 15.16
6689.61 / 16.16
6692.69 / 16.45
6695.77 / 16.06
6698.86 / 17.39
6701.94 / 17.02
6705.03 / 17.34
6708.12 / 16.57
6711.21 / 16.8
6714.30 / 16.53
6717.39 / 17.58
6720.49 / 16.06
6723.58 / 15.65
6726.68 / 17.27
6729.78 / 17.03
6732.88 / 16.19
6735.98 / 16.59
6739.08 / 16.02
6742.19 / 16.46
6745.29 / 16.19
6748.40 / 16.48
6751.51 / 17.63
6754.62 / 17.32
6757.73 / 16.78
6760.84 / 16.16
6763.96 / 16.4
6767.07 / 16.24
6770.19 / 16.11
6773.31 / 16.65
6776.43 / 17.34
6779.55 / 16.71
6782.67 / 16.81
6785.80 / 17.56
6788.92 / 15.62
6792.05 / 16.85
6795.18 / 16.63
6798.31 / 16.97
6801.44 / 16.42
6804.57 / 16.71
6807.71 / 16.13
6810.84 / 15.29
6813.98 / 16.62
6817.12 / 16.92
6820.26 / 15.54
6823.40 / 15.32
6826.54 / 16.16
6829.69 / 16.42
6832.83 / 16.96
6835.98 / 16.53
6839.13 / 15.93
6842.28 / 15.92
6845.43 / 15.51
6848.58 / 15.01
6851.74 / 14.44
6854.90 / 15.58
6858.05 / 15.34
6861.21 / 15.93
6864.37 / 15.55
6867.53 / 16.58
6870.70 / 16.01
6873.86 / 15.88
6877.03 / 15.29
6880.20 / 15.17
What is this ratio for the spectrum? 1.03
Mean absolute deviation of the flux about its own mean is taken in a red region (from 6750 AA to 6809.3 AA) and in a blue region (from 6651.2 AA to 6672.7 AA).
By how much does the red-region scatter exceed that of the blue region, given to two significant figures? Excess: 0.21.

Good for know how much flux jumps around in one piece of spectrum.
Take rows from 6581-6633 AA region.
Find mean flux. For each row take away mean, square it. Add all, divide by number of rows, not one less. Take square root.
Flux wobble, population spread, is 0.41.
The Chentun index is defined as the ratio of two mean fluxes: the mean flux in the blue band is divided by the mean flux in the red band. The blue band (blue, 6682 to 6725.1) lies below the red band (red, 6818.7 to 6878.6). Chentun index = 1.05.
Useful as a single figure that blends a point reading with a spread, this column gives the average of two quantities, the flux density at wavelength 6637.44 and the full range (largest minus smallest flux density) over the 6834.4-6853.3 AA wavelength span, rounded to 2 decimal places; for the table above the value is 9.39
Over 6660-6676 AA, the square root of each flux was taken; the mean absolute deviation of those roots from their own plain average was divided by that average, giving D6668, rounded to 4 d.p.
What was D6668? 0.0046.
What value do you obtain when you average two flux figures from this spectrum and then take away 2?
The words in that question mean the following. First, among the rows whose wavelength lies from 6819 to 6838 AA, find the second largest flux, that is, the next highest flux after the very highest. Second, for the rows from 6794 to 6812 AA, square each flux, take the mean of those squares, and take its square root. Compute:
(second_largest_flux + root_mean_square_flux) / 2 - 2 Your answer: 14.4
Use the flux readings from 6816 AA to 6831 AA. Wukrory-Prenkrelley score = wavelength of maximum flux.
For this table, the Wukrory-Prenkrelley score 6817.12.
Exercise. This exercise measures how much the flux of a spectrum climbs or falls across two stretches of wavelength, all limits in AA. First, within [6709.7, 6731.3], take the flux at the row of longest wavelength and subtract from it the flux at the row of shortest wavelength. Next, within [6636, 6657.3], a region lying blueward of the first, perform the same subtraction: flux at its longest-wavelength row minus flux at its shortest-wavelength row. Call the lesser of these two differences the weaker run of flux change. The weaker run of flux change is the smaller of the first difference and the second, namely -0.88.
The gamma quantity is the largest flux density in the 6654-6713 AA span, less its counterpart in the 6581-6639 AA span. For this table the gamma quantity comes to 0.20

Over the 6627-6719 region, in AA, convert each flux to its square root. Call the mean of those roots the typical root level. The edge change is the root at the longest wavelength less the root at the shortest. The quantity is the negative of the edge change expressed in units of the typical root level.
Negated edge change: -0.05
